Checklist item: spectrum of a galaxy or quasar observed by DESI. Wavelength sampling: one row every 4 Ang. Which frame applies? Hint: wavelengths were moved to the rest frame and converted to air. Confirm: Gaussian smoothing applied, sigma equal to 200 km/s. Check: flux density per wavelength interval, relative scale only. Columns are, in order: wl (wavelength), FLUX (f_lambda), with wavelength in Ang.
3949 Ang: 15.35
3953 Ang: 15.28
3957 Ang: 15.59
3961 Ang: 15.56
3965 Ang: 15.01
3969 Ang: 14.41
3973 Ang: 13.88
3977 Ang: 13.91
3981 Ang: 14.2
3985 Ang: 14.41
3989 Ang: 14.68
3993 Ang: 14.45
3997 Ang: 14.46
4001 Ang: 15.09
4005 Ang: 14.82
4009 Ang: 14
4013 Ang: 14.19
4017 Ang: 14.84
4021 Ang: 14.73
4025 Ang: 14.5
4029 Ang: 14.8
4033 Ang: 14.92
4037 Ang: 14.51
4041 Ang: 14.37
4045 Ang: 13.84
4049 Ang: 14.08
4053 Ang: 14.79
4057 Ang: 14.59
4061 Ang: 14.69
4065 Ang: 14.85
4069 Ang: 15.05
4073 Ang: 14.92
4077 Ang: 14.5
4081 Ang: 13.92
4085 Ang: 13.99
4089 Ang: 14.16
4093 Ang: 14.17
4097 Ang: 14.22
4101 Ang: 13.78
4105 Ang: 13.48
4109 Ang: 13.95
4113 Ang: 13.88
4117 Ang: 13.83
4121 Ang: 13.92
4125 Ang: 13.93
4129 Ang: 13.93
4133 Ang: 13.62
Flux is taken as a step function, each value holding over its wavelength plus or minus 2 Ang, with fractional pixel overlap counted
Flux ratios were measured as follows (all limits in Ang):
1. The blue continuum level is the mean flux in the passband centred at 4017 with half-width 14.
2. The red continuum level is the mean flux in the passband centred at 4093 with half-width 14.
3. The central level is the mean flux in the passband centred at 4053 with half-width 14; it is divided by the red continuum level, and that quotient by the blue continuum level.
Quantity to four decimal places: 0.0712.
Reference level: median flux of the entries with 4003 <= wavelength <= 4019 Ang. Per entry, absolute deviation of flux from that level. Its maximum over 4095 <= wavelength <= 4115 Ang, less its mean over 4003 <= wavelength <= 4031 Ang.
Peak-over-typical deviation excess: 0.74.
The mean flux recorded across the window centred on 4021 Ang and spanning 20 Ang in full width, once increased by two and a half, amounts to 17.1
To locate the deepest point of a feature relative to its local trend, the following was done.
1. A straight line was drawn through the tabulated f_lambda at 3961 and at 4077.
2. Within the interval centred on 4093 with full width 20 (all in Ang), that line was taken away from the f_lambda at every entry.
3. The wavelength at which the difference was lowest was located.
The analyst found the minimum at 4101 Ang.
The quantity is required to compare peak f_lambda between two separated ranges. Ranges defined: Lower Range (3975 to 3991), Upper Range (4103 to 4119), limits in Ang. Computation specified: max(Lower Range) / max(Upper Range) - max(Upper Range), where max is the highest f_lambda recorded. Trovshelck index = -12.9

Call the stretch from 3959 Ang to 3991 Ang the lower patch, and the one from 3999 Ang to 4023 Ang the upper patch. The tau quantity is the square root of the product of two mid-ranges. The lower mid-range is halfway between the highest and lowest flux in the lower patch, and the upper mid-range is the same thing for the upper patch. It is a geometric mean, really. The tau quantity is 14.6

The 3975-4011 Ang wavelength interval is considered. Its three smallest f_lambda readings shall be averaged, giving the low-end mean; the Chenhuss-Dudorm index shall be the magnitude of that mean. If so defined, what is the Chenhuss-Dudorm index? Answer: 14.04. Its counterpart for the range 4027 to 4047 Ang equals 14.24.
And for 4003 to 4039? 14.23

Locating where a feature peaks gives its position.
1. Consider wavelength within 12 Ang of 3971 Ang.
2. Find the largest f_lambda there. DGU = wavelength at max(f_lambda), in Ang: 3961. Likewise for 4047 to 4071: 4069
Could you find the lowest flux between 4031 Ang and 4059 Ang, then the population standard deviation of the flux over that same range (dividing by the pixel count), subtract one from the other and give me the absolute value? 13.5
